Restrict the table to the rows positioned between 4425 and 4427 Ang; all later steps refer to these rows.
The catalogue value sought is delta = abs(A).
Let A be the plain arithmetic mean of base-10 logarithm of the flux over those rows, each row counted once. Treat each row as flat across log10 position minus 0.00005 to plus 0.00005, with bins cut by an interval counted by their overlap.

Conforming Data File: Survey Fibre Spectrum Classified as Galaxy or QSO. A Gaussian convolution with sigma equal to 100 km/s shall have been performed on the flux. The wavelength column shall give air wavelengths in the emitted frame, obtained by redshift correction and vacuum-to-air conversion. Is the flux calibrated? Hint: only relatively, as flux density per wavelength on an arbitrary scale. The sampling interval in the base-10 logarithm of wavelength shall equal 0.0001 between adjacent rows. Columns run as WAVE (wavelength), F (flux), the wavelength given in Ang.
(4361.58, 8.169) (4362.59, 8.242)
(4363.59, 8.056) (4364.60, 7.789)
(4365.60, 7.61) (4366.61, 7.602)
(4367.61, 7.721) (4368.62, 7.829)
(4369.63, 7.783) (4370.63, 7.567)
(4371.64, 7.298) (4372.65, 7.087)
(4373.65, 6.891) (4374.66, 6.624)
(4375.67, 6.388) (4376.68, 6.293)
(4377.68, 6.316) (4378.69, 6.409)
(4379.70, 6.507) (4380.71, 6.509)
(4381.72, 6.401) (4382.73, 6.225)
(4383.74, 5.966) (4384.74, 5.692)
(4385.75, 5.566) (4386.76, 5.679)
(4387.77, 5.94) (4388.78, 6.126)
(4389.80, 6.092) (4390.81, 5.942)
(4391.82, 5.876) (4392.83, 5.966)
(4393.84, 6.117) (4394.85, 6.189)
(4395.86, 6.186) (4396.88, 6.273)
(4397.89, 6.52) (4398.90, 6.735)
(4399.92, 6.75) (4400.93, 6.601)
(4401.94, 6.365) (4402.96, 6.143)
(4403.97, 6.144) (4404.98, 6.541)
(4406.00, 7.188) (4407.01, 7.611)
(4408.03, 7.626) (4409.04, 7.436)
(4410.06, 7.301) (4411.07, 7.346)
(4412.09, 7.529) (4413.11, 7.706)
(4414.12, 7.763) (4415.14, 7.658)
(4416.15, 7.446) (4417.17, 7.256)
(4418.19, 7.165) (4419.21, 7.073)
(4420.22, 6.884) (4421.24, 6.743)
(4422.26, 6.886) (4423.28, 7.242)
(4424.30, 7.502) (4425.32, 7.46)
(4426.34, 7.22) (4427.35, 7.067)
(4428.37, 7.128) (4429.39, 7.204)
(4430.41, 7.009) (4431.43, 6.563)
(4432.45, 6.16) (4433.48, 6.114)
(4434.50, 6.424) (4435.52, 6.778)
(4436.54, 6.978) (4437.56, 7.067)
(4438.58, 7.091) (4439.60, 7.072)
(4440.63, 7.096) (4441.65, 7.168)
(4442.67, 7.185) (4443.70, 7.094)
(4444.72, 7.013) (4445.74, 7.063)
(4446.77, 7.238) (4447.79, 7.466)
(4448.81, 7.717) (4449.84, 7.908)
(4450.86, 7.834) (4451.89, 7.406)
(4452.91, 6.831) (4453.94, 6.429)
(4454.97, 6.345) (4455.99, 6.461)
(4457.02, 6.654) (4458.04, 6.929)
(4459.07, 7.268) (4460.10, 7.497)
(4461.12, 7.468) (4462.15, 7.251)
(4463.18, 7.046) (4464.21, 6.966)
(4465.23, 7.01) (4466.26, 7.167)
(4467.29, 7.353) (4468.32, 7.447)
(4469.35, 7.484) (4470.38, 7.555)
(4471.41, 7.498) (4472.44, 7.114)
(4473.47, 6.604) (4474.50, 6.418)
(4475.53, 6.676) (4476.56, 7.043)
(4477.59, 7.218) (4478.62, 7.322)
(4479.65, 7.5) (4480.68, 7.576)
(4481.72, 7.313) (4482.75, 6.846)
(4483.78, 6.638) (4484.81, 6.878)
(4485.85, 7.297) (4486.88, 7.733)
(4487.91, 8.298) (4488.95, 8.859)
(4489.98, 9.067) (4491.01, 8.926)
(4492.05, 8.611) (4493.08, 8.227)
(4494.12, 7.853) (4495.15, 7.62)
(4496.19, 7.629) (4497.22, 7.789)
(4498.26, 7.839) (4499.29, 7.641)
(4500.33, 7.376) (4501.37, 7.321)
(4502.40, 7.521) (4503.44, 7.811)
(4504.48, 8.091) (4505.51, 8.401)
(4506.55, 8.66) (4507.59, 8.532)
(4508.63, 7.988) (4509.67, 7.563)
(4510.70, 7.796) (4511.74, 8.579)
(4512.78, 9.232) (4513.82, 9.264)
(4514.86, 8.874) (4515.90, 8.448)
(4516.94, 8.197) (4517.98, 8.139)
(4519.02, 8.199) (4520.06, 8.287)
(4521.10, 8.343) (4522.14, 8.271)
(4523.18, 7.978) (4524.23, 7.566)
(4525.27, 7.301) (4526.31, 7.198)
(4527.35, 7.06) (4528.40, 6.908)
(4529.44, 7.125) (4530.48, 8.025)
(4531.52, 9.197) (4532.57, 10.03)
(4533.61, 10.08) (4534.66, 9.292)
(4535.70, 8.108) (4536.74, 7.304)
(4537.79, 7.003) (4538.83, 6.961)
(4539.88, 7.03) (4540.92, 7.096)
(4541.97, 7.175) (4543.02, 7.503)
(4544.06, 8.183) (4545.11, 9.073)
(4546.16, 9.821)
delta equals 0.866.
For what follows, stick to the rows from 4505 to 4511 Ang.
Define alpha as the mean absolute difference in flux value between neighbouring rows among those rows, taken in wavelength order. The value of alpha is 0.318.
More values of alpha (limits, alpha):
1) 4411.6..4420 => 0.132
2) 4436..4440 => 0.044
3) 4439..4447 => 0.073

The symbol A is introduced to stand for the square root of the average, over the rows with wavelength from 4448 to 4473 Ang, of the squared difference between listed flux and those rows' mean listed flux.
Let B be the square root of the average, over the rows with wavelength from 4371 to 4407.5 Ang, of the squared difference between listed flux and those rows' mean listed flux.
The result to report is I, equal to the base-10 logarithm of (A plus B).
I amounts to -0.06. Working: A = 0.4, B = 0.45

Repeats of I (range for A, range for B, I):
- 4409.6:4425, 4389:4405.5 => -0.24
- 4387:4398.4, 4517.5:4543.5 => 0.04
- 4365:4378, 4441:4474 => -0.02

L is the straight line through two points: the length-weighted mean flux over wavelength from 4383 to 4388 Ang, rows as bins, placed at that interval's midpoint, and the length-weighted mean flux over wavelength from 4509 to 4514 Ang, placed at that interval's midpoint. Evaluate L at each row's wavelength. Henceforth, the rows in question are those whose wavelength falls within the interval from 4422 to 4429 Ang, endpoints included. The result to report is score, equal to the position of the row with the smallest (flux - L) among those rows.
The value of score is 4422.26 Ang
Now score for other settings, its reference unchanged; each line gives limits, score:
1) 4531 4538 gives 4537.79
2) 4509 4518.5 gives 4509.67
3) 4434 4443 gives 4434.50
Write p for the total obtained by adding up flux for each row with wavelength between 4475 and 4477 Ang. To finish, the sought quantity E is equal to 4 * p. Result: 55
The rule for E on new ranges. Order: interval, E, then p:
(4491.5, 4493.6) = 67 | 16.8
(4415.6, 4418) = 59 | 14.7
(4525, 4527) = 58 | 14.5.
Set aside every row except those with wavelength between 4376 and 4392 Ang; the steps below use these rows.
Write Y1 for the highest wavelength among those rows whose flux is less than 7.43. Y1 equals 4391.82 Ang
